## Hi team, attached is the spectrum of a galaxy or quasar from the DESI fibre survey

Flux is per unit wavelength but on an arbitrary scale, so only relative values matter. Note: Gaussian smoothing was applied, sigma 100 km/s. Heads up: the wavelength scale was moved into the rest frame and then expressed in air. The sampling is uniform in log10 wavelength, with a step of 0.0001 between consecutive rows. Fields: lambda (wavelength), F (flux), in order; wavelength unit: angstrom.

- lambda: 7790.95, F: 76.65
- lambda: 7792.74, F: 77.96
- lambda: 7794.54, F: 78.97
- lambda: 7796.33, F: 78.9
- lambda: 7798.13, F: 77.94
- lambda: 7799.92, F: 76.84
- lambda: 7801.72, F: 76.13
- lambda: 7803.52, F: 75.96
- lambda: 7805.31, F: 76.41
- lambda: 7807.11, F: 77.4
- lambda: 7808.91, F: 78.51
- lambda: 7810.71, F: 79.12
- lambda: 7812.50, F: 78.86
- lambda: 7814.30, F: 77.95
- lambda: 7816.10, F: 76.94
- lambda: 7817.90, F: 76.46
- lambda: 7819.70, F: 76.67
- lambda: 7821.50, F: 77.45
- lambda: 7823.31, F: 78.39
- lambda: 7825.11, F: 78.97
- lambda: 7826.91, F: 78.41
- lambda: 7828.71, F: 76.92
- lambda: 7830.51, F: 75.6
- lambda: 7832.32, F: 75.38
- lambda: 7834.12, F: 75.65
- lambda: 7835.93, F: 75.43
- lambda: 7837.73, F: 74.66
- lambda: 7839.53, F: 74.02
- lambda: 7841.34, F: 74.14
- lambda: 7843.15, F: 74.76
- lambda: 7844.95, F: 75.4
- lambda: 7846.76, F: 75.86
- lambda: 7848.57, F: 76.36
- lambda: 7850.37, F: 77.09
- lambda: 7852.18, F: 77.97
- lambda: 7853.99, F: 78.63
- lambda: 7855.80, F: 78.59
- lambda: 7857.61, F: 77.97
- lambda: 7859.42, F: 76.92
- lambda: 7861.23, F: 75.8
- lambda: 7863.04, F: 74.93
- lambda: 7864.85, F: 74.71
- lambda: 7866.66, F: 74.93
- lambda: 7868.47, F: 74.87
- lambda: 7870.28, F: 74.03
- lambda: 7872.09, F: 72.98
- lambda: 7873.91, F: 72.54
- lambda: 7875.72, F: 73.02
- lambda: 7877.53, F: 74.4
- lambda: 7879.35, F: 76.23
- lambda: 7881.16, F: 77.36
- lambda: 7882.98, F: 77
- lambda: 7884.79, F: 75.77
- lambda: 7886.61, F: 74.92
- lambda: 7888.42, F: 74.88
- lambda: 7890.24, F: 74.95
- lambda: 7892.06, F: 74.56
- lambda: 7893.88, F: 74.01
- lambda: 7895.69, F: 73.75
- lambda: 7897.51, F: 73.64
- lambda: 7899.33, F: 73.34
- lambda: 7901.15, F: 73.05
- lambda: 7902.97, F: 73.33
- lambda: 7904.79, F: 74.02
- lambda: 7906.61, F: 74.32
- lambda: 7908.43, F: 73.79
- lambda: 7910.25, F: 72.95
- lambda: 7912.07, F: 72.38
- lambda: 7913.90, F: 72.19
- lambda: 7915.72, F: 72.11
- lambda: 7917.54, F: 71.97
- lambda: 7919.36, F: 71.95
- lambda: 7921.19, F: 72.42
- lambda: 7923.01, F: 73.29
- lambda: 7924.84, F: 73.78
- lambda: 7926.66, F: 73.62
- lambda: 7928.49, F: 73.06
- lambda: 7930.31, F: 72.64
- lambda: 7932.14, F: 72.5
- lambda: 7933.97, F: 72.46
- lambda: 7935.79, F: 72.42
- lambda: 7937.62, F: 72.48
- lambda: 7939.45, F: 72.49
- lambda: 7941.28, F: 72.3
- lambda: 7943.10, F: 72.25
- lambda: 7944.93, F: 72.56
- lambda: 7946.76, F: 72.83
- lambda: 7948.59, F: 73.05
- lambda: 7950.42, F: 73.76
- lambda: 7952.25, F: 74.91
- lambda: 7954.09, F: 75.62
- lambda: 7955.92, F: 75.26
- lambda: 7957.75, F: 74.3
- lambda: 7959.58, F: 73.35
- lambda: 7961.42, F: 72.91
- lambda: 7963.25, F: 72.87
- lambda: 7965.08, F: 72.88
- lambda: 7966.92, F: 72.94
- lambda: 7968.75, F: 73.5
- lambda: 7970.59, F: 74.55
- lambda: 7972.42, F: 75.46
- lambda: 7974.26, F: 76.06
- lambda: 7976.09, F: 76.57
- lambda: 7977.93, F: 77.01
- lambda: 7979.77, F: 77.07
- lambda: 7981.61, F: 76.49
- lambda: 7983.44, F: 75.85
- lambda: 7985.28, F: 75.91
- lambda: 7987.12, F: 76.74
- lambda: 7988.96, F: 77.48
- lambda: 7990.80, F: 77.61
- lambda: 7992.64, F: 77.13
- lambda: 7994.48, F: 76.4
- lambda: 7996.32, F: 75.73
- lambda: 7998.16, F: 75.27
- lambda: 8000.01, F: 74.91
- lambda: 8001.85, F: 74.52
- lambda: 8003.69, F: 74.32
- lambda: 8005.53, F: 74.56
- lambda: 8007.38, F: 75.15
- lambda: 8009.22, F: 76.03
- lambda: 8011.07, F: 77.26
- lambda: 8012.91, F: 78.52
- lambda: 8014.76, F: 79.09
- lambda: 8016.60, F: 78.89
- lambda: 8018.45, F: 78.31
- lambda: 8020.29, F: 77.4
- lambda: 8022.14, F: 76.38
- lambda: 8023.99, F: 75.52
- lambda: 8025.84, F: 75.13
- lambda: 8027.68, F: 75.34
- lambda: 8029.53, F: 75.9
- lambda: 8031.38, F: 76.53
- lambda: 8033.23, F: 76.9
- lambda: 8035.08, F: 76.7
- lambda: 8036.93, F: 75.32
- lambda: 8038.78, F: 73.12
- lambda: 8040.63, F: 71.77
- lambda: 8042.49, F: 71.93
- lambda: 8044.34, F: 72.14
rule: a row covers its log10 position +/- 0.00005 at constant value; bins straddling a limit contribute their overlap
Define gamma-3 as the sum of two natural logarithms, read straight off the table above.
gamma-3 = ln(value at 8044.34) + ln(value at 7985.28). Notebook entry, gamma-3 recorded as 8.61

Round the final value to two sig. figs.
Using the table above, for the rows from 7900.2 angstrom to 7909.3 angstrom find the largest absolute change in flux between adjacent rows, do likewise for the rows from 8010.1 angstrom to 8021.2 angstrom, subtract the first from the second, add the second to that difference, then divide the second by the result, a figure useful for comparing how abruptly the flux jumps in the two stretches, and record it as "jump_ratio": 0.69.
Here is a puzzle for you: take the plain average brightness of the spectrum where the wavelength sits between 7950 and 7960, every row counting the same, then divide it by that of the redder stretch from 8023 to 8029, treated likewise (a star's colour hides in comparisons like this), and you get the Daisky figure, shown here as 0.99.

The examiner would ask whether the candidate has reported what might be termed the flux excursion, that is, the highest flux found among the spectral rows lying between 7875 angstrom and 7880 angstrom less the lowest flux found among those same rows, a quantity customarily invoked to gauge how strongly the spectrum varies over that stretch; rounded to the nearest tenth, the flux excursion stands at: 3.2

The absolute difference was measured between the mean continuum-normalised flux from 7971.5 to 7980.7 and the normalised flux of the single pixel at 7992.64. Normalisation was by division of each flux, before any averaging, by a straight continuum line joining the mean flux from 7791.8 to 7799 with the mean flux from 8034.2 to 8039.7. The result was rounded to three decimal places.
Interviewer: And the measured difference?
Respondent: 0.012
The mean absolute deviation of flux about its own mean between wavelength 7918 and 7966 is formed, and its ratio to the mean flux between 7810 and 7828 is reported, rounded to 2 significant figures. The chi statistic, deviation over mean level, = 0.0094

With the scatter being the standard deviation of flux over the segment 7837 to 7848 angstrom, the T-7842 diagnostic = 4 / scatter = 6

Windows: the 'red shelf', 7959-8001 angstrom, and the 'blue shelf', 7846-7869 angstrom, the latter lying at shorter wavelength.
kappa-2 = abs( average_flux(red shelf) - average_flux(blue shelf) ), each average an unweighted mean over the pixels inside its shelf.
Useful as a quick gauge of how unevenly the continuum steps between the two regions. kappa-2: 1.1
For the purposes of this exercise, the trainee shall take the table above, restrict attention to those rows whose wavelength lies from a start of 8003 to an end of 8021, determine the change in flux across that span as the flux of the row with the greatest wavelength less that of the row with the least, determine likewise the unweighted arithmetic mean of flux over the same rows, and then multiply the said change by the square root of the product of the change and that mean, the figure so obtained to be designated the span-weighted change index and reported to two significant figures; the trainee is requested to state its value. 47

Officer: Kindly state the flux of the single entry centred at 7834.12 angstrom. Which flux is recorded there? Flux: 75.65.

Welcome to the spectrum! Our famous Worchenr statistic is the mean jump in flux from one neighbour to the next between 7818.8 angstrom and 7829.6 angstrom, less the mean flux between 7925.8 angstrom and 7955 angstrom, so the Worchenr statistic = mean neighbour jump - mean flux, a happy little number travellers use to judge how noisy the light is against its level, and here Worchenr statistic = -72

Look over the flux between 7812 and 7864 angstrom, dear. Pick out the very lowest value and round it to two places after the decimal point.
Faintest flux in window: 74.02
